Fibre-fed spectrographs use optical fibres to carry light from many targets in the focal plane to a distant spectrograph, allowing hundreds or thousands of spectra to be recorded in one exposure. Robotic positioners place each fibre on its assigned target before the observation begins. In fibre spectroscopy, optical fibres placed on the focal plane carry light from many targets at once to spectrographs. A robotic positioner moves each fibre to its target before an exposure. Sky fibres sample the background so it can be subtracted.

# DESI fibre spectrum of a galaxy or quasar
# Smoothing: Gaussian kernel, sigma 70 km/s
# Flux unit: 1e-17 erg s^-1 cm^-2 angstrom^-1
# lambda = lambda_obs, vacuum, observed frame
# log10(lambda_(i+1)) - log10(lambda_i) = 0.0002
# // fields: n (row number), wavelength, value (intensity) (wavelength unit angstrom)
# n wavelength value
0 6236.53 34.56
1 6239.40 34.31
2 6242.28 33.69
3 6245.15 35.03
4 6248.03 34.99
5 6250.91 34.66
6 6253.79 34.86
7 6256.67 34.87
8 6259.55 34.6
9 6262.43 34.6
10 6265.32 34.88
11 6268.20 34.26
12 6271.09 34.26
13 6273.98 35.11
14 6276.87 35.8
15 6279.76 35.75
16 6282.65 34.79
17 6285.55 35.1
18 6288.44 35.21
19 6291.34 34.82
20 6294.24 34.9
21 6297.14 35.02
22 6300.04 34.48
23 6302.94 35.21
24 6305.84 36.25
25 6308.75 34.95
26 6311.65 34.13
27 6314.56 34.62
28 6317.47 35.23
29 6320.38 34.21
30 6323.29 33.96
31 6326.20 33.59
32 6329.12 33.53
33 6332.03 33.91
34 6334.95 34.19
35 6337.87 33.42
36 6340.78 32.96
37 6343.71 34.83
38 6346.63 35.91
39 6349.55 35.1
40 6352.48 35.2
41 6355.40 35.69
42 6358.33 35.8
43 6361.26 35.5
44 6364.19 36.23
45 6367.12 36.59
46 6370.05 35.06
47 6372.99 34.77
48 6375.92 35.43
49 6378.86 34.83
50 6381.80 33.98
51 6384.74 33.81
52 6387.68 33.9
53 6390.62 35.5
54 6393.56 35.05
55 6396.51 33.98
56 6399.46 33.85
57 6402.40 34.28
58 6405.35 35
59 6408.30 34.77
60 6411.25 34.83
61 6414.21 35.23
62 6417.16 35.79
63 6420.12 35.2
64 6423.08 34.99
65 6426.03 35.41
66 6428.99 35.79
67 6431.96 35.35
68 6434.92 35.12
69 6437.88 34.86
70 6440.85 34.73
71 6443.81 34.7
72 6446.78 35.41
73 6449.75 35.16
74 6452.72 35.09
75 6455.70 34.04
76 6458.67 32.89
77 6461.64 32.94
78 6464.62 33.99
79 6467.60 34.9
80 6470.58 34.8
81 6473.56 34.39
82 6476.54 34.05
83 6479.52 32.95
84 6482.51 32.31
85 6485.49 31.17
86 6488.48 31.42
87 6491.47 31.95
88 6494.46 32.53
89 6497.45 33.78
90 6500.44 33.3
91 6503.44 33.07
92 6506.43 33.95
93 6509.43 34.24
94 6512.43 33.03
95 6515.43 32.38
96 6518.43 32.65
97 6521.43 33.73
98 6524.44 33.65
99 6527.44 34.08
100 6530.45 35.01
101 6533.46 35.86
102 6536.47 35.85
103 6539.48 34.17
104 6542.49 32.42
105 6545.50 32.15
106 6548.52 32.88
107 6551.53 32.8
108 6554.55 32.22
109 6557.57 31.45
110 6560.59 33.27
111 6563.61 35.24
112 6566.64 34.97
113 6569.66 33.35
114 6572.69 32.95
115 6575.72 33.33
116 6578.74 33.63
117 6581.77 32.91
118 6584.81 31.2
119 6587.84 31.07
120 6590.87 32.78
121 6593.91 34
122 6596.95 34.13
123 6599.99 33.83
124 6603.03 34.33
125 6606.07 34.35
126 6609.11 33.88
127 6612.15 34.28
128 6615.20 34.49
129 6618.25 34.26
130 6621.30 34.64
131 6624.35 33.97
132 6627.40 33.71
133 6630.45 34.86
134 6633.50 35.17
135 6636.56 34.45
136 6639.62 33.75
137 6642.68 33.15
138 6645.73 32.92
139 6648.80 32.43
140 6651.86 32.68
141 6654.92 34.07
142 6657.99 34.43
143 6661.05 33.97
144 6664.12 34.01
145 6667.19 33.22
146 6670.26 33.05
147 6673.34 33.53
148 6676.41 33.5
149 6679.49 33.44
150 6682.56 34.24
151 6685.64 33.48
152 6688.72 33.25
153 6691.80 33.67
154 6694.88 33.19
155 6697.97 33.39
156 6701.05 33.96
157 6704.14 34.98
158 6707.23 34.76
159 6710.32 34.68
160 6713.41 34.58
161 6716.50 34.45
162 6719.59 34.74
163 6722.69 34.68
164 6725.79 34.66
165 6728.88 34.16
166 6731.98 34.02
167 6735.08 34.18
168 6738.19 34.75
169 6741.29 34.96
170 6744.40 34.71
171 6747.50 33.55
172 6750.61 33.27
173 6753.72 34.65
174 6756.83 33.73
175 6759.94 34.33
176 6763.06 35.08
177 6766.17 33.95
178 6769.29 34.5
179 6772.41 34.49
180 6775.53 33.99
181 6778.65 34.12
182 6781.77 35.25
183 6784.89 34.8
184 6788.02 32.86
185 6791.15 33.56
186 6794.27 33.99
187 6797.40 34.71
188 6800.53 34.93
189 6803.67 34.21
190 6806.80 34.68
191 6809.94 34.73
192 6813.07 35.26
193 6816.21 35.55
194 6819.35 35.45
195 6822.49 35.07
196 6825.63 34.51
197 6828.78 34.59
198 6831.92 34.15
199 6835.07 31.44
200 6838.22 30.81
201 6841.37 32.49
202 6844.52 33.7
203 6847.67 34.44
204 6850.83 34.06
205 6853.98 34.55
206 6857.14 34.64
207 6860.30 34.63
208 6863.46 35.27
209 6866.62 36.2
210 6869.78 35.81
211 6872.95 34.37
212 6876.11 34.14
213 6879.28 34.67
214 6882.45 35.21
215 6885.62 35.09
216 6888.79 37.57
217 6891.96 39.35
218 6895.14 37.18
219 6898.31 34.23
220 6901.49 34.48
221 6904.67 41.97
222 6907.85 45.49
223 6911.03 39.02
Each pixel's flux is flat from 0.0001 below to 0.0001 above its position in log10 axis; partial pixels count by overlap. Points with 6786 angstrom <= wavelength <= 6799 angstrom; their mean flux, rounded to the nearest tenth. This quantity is 33.8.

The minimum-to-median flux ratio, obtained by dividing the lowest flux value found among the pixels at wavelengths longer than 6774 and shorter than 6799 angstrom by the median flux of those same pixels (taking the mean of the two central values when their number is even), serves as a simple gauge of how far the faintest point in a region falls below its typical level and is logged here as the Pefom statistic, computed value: 0.965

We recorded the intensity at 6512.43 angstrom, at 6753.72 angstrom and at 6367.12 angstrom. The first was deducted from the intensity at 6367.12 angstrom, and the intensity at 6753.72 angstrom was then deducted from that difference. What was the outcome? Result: -31.1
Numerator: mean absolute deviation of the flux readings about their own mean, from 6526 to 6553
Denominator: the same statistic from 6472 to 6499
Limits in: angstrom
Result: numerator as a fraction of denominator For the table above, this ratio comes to 1.3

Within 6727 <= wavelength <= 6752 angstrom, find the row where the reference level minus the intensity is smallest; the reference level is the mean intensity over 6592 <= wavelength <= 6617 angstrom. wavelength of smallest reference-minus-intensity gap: 6741.29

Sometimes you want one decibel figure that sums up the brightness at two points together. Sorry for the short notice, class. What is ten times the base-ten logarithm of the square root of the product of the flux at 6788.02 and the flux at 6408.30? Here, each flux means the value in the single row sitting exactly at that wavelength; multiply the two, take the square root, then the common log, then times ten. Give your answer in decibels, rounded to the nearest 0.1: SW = 15.3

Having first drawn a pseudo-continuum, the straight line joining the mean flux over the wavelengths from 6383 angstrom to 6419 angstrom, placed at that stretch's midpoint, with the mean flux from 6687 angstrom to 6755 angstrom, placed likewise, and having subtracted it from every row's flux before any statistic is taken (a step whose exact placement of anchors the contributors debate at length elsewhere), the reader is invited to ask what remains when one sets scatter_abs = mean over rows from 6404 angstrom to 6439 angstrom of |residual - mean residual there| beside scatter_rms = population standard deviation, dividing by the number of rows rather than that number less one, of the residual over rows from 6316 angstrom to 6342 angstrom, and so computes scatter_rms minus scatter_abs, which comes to 0.3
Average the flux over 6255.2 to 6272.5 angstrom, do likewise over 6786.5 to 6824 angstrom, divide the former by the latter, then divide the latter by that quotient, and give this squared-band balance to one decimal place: 34.6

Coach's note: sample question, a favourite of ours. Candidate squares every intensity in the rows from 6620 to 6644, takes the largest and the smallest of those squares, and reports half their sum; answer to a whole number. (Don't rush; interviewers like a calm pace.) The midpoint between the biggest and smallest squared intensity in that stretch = 1168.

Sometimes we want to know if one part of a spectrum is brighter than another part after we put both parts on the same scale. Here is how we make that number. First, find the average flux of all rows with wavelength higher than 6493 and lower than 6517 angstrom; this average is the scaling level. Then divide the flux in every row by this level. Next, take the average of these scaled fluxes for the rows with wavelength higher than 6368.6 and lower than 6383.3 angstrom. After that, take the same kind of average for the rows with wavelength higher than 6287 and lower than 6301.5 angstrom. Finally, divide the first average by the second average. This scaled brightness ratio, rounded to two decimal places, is 1.00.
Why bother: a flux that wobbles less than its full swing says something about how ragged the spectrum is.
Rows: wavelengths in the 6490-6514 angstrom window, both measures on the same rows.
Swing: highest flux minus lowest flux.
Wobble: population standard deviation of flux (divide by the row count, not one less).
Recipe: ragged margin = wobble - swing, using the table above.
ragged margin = -1.6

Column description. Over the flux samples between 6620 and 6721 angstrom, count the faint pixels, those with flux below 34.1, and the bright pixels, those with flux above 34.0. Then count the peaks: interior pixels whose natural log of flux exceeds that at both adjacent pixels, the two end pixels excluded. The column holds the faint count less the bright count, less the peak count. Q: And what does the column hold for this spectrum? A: 0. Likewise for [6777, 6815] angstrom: -8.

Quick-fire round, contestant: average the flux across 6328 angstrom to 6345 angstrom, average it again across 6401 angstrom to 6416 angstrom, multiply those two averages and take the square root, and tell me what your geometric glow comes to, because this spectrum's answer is 34.3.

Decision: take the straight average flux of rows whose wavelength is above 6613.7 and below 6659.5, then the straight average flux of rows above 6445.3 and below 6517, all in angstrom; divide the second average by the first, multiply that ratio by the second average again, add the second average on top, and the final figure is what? 67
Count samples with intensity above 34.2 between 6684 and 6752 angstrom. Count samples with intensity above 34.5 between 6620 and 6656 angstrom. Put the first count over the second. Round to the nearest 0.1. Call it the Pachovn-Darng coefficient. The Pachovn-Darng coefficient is 3.7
